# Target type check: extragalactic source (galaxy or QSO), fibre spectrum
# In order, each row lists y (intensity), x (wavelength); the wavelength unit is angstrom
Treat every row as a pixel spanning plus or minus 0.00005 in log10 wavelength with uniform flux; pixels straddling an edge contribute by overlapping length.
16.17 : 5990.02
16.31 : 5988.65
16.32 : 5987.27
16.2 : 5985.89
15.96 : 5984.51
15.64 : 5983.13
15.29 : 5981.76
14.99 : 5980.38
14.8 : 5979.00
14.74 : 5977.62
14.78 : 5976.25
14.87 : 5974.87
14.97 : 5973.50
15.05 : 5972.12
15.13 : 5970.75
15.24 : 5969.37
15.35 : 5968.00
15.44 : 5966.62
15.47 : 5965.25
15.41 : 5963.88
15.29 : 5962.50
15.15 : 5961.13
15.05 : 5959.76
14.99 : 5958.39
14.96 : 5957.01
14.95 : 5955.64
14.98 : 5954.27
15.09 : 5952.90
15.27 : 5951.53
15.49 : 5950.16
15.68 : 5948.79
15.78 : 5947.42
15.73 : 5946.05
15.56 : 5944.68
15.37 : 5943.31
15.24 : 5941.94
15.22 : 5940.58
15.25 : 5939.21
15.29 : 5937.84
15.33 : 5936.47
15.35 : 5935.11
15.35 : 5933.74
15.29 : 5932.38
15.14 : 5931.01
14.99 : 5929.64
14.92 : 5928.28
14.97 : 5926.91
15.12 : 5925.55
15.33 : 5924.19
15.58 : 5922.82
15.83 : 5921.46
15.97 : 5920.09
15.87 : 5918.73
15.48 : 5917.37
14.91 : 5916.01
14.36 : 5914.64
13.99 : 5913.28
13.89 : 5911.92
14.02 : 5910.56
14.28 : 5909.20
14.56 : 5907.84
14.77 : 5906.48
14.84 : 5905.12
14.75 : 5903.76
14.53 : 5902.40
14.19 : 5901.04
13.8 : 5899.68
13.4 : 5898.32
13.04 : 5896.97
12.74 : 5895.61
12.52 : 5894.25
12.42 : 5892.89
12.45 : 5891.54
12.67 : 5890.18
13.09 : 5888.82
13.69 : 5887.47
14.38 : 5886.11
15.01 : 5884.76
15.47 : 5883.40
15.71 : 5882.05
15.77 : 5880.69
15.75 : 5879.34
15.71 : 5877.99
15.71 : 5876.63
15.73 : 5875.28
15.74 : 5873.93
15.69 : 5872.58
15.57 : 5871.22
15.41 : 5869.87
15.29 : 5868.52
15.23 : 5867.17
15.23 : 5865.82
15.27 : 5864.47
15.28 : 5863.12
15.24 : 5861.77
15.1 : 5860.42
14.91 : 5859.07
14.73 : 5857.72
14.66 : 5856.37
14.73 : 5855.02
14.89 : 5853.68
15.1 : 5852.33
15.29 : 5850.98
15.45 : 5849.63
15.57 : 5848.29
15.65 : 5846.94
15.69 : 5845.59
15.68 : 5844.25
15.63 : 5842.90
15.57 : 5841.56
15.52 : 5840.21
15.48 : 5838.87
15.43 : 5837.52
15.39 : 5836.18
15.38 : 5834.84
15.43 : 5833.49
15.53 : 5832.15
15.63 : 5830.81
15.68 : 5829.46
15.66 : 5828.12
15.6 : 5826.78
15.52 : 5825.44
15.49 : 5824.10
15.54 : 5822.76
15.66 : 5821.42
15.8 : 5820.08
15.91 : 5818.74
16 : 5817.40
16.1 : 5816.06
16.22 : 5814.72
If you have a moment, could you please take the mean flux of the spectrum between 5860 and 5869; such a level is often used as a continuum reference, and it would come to 15.2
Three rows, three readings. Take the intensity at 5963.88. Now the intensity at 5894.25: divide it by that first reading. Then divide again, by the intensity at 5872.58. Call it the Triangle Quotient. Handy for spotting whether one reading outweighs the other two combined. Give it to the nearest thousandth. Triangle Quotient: 0.052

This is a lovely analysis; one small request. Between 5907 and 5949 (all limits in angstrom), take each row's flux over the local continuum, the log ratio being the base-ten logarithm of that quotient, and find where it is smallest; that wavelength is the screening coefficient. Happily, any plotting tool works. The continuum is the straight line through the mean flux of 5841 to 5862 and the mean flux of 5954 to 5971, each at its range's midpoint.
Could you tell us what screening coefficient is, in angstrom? 5911.92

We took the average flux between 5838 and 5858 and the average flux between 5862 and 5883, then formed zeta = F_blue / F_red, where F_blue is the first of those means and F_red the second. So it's 0.99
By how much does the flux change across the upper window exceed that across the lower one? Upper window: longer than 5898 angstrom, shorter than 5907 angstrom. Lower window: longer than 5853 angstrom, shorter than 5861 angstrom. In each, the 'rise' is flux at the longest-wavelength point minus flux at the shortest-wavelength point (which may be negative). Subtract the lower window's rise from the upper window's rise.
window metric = 1.2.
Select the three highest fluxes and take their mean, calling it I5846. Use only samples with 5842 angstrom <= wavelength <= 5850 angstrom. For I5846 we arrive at 15.7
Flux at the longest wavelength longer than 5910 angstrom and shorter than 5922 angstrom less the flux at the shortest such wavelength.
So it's 1.8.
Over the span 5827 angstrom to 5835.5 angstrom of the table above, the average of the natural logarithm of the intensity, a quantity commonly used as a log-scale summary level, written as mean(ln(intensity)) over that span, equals 2.74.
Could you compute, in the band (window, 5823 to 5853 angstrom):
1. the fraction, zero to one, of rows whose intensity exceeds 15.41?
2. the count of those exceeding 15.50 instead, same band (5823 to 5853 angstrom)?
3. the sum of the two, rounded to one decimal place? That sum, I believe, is 13.8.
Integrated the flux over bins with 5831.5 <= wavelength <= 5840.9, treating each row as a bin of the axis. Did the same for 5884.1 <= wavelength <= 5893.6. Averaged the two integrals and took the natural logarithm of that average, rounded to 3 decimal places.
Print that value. 4.914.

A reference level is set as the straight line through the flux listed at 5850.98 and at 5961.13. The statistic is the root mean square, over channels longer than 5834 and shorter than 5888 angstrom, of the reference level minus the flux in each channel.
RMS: 0.43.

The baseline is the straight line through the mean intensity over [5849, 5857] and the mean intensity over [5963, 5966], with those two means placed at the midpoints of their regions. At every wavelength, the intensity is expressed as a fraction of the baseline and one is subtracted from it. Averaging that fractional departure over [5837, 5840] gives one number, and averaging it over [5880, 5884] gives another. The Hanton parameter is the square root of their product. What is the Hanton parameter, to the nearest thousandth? 0.034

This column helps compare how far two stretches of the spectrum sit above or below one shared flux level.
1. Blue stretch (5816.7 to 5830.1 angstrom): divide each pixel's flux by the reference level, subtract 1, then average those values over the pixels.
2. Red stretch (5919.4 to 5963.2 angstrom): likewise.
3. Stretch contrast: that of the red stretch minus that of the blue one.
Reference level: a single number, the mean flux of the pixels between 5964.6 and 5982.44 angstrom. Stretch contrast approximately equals -0.026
